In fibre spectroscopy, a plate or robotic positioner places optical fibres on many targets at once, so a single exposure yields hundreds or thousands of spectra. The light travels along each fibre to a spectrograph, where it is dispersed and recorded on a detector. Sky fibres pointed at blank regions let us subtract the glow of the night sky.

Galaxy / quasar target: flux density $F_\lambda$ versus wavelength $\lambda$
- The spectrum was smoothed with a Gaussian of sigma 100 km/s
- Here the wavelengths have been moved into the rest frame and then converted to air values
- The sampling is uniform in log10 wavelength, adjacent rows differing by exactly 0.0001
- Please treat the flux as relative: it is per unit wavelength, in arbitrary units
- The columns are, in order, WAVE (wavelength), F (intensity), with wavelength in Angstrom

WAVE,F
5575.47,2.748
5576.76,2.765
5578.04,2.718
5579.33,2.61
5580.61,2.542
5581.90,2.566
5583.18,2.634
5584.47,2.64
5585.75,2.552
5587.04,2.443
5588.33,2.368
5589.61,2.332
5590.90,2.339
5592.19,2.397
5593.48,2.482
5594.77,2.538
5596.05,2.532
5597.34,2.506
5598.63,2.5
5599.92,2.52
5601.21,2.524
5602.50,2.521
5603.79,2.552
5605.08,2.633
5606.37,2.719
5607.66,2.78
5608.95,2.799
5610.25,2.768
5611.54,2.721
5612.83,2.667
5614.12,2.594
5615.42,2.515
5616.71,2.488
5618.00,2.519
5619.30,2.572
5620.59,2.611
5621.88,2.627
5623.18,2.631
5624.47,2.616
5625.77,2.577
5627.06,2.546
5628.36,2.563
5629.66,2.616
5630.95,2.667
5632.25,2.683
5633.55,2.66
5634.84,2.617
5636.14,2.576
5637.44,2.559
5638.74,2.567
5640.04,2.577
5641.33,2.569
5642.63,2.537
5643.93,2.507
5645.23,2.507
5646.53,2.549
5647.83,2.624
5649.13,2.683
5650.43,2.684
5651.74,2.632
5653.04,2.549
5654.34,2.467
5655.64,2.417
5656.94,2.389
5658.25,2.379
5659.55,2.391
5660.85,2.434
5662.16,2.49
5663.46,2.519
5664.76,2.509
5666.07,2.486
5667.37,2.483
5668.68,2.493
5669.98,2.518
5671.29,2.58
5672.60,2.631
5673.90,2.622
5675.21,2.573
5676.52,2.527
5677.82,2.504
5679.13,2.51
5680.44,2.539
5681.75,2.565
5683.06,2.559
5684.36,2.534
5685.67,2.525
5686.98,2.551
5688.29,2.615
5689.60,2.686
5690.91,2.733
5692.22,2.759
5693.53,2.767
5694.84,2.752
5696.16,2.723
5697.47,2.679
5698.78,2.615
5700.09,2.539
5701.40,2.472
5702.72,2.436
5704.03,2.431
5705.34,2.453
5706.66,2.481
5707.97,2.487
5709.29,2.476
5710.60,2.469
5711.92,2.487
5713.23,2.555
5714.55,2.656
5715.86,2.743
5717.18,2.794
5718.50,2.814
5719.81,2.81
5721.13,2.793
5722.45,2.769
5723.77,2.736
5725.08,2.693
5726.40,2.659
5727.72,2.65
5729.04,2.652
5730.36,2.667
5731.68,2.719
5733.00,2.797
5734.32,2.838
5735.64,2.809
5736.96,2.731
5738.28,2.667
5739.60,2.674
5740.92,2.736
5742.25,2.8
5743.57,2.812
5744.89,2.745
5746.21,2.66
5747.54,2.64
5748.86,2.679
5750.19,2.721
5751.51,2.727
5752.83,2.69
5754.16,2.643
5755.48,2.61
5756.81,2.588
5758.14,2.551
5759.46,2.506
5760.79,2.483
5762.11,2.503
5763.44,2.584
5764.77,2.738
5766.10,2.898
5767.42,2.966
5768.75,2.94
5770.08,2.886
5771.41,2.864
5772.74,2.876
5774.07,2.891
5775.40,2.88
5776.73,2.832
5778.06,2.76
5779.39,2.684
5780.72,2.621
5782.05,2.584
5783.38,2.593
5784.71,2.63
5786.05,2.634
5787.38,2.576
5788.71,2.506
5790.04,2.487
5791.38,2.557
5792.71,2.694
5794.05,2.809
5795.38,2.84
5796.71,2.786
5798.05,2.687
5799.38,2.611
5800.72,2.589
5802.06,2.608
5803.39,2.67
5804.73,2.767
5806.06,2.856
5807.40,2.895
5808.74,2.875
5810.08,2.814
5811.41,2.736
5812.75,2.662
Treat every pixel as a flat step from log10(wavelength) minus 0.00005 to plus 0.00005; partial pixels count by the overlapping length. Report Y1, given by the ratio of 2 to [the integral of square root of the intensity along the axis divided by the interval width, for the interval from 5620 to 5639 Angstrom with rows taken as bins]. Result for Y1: 1.238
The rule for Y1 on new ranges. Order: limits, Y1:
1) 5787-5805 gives 1.228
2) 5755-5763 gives 1.255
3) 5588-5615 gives 1.250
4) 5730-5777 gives 1.210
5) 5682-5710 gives 1.244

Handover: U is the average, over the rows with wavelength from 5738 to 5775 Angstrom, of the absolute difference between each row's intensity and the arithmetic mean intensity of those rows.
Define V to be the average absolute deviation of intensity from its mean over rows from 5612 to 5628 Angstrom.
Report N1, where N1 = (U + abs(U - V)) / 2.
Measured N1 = 0.089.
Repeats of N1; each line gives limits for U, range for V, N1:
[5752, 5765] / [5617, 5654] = 0.042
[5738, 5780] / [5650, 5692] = 0.076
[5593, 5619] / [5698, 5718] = 0.049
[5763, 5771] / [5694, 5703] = 0.065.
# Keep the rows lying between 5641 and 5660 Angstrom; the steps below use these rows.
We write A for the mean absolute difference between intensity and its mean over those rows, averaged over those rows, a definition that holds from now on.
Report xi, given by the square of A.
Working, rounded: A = 0.083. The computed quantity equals 0.007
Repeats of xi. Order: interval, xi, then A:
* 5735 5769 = 0.010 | 0.098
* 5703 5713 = 0.000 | 0.016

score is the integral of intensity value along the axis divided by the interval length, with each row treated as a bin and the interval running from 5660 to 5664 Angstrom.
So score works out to 2.48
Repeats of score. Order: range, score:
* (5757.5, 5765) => 2.55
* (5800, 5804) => 2.62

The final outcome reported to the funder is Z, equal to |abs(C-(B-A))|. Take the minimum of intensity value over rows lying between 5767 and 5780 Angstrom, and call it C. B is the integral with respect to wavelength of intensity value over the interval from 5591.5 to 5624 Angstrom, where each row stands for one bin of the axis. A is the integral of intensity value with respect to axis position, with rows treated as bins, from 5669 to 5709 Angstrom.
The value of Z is 22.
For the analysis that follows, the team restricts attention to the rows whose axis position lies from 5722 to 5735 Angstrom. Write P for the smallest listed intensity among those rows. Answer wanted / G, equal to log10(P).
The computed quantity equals 0.423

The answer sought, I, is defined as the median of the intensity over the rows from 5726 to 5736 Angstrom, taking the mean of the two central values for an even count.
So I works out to 2.69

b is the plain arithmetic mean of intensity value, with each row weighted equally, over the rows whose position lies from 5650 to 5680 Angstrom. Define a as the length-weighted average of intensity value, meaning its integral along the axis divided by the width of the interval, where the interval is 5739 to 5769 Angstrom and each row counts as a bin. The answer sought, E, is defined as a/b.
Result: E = 1.07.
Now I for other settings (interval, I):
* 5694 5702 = 2.65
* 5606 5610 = 2.78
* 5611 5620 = 2.57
